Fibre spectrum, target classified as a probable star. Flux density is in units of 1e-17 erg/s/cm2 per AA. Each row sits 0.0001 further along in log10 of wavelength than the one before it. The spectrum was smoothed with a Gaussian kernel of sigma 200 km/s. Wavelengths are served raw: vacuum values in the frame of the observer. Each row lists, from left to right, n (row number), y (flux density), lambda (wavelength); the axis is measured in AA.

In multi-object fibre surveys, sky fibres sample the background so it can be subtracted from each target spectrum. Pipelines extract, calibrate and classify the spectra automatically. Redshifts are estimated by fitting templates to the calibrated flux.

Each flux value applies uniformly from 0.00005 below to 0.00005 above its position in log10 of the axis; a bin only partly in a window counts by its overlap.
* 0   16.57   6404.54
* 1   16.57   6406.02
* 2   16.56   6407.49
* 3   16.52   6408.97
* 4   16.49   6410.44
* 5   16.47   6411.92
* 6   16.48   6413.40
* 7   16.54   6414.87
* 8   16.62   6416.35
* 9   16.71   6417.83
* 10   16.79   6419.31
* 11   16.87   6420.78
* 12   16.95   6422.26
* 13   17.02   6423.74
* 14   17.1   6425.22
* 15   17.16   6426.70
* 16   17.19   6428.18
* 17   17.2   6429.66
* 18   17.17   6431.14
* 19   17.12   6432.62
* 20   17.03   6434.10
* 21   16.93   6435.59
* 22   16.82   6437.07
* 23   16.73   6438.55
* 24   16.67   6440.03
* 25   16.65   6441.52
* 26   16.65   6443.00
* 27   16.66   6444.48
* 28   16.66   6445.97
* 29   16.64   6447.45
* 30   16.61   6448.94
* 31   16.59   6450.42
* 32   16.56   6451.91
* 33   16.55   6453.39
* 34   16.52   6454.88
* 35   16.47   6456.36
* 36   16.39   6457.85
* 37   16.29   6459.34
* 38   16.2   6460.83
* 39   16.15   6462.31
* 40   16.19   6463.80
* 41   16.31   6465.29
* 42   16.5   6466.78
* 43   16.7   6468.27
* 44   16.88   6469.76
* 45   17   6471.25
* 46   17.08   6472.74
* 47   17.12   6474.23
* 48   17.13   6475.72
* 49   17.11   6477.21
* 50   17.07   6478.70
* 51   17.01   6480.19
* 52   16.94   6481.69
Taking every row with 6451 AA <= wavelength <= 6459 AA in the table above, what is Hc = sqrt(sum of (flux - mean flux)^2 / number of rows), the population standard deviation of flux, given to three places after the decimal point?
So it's 0.062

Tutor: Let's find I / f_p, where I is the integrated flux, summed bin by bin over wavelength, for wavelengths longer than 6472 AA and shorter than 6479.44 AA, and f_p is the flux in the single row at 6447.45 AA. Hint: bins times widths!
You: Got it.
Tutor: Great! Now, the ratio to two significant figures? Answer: 7.7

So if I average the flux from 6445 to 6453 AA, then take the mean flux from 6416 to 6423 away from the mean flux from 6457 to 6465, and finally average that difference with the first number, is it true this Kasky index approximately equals 8.0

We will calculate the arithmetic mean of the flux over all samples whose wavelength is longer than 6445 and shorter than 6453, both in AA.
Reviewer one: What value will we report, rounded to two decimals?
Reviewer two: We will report 16.61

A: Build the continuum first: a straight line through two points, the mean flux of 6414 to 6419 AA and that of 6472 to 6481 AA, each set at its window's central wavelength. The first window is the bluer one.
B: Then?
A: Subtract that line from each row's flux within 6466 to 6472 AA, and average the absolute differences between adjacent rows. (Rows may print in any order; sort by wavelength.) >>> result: 0.155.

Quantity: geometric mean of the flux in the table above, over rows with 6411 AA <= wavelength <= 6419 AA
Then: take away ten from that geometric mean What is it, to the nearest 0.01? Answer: 6.56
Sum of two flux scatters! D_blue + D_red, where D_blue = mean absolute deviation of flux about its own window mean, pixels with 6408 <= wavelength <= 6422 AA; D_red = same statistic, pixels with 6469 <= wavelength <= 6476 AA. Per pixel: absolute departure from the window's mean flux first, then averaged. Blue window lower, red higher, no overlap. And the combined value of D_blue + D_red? 0.20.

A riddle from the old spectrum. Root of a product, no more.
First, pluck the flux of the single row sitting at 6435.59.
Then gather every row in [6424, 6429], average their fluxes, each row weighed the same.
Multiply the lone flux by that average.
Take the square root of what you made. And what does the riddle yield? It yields 17.0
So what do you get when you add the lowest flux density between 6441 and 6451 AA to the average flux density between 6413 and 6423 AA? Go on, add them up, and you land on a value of 33.3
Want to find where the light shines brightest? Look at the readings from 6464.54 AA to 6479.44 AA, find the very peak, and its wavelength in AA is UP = 6475.72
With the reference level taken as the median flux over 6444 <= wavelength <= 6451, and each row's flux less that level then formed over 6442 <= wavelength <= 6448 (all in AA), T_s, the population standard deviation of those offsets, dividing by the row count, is 0.01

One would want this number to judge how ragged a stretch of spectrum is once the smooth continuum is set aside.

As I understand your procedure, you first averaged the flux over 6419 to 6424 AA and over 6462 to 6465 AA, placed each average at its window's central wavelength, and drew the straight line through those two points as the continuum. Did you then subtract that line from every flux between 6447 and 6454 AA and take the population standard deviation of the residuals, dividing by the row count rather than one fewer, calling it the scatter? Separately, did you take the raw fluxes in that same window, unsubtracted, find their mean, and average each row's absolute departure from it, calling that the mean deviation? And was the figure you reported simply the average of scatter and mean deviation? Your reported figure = 0.017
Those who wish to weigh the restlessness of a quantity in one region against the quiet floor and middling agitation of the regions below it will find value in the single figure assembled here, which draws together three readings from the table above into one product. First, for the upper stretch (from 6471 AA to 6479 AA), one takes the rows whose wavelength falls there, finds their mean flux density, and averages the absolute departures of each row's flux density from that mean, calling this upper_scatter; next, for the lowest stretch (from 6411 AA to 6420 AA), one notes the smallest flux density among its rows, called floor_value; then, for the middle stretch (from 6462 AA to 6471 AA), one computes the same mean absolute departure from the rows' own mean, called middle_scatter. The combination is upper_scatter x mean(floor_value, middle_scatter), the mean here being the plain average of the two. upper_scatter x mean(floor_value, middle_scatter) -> 0.3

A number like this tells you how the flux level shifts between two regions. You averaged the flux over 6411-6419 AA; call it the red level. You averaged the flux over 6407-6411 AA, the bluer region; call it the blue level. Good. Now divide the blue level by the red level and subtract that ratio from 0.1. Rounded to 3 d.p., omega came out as -0.898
